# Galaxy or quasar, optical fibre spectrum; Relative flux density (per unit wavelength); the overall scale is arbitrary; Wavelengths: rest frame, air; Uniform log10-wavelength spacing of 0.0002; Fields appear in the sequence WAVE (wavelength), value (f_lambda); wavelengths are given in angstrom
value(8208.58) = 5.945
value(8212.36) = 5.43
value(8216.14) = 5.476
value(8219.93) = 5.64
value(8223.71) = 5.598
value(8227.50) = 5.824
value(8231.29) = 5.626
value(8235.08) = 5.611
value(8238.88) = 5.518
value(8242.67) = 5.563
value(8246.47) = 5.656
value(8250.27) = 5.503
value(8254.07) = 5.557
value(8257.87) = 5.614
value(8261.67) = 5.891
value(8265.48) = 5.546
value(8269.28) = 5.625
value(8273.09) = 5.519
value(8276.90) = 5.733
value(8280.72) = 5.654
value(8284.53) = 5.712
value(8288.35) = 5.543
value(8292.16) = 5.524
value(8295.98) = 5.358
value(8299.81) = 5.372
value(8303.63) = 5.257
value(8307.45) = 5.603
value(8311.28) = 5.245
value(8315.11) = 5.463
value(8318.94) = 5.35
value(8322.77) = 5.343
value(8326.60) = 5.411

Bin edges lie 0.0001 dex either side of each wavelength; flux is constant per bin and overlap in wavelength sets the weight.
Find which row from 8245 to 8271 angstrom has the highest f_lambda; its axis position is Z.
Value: 8261.67 angstrom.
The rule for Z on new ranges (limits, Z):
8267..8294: 8276.90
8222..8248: 8227.50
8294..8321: 8307.45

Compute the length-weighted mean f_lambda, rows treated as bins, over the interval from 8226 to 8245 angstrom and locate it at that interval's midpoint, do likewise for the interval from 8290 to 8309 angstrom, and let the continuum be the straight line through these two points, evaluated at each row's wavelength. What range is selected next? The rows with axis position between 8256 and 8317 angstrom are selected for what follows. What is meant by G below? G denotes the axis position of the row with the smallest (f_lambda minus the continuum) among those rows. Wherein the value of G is 8303.63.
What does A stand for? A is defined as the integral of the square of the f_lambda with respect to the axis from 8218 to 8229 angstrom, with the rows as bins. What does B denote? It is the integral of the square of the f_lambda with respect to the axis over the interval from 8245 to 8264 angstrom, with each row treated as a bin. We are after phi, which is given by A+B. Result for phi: 960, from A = 355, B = 605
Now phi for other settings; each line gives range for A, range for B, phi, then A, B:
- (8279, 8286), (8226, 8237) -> 581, 226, 355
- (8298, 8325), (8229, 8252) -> 1498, 781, 717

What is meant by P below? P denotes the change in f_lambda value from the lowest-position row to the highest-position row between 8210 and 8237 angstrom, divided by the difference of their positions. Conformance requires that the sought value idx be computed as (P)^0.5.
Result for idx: 0.089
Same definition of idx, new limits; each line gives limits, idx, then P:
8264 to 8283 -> 0.084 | 0.007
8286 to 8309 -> 0.056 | 0.003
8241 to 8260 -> 0.058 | 0.003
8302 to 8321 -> 0.078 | 0.006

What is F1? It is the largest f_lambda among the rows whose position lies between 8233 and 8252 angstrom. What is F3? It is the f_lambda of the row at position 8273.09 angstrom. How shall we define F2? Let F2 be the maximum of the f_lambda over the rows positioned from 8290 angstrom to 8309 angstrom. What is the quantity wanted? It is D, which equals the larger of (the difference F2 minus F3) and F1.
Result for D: 5.66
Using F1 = 5.656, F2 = 5.603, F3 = 5.519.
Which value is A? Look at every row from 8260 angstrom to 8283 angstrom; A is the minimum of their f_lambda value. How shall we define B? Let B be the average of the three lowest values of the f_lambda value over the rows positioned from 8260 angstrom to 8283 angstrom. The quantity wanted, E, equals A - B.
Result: -0.04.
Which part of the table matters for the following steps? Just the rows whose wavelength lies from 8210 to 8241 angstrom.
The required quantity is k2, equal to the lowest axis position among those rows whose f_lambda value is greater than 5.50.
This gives 8219.93 angstrom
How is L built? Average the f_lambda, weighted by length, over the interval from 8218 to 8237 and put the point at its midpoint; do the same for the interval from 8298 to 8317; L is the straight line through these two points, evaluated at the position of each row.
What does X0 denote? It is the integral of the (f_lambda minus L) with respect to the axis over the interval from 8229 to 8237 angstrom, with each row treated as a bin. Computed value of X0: -0.09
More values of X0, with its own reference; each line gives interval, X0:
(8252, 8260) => 0.25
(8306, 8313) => 0.24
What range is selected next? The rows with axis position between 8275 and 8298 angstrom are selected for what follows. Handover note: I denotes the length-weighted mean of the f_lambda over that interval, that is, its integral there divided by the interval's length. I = 5.58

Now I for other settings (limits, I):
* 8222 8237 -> 5.66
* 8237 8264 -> 5.61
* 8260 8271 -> 5.69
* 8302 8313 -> 5.37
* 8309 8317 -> 5.36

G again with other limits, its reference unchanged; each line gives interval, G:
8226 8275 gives 8238.88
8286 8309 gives 8303.63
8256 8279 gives 8273.09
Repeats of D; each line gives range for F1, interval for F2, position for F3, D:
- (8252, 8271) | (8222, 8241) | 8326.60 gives 5.89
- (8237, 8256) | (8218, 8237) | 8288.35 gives 5.66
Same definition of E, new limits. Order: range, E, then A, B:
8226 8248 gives -0.05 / 5.518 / 5.56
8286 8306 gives -0.07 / 5.257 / 5.33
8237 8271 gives -0.02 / 5.503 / 5.52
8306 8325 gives -0.07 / 5.245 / 5.31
